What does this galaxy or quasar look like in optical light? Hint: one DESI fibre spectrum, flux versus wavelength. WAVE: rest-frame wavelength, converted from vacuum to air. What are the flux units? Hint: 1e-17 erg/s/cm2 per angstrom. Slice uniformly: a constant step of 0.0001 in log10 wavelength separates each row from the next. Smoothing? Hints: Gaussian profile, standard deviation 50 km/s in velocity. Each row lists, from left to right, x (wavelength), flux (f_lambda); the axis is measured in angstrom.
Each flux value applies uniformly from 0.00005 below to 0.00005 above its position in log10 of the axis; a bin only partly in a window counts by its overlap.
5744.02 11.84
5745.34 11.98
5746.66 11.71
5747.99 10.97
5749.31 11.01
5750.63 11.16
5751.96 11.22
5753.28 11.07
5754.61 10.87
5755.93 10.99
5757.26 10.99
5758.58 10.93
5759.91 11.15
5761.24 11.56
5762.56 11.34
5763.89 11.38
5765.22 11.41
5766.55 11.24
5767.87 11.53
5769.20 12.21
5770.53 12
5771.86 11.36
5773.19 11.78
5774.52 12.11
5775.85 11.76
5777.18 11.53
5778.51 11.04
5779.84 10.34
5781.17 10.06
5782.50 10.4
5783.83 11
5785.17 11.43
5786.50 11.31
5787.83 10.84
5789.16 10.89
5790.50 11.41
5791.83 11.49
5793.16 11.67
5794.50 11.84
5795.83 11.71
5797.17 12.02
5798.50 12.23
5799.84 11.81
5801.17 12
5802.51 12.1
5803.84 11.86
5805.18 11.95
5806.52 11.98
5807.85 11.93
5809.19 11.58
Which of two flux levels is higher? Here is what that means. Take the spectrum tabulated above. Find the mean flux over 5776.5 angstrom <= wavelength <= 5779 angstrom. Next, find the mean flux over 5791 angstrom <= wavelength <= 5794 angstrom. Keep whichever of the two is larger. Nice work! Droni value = 11.6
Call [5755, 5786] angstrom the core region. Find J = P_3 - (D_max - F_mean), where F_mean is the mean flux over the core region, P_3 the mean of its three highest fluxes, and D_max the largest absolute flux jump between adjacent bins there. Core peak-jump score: 22.7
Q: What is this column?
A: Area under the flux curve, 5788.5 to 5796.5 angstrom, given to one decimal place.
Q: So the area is 92.0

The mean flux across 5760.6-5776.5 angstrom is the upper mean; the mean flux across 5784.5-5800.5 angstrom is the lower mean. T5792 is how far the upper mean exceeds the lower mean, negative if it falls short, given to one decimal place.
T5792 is 0.1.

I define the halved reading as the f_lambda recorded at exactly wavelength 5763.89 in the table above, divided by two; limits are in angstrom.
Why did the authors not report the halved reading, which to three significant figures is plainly 5.69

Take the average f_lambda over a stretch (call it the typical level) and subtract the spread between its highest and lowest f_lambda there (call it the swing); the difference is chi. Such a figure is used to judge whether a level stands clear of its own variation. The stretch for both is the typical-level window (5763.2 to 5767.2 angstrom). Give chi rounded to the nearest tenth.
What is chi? 11.2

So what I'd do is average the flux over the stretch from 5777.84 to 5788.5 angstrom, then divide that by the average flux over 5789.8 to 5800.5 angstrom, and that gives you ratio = 0.92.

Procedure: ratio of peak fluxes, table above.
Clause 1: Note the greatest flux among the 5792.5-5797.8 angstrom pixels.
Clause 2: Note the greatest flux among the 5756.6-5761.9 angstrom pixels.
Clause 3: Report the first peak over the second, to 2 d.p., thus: 1.04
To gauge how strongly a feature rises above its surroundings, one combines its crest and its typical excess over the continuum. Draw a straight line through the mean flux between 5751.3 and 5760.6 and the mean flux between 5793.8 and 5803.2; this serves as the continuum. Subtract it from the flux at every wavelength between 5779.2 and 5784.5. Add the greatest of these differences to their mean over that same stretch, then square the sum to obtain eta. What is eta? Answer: 3.2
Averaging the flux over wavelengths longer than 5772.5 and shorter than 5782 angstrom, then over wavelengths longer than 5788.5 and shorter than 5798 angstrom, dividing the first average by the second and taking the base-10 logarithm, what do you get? -0.01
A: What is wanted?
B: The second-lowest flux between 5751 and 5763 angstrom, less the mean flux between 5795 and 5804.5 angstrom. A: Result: -1.0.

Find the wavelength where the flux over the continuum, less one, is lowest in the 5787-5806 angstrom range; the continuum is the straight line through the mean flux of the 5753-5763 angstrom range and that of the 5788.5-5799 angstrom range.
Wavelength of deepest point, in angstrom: 5787.83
